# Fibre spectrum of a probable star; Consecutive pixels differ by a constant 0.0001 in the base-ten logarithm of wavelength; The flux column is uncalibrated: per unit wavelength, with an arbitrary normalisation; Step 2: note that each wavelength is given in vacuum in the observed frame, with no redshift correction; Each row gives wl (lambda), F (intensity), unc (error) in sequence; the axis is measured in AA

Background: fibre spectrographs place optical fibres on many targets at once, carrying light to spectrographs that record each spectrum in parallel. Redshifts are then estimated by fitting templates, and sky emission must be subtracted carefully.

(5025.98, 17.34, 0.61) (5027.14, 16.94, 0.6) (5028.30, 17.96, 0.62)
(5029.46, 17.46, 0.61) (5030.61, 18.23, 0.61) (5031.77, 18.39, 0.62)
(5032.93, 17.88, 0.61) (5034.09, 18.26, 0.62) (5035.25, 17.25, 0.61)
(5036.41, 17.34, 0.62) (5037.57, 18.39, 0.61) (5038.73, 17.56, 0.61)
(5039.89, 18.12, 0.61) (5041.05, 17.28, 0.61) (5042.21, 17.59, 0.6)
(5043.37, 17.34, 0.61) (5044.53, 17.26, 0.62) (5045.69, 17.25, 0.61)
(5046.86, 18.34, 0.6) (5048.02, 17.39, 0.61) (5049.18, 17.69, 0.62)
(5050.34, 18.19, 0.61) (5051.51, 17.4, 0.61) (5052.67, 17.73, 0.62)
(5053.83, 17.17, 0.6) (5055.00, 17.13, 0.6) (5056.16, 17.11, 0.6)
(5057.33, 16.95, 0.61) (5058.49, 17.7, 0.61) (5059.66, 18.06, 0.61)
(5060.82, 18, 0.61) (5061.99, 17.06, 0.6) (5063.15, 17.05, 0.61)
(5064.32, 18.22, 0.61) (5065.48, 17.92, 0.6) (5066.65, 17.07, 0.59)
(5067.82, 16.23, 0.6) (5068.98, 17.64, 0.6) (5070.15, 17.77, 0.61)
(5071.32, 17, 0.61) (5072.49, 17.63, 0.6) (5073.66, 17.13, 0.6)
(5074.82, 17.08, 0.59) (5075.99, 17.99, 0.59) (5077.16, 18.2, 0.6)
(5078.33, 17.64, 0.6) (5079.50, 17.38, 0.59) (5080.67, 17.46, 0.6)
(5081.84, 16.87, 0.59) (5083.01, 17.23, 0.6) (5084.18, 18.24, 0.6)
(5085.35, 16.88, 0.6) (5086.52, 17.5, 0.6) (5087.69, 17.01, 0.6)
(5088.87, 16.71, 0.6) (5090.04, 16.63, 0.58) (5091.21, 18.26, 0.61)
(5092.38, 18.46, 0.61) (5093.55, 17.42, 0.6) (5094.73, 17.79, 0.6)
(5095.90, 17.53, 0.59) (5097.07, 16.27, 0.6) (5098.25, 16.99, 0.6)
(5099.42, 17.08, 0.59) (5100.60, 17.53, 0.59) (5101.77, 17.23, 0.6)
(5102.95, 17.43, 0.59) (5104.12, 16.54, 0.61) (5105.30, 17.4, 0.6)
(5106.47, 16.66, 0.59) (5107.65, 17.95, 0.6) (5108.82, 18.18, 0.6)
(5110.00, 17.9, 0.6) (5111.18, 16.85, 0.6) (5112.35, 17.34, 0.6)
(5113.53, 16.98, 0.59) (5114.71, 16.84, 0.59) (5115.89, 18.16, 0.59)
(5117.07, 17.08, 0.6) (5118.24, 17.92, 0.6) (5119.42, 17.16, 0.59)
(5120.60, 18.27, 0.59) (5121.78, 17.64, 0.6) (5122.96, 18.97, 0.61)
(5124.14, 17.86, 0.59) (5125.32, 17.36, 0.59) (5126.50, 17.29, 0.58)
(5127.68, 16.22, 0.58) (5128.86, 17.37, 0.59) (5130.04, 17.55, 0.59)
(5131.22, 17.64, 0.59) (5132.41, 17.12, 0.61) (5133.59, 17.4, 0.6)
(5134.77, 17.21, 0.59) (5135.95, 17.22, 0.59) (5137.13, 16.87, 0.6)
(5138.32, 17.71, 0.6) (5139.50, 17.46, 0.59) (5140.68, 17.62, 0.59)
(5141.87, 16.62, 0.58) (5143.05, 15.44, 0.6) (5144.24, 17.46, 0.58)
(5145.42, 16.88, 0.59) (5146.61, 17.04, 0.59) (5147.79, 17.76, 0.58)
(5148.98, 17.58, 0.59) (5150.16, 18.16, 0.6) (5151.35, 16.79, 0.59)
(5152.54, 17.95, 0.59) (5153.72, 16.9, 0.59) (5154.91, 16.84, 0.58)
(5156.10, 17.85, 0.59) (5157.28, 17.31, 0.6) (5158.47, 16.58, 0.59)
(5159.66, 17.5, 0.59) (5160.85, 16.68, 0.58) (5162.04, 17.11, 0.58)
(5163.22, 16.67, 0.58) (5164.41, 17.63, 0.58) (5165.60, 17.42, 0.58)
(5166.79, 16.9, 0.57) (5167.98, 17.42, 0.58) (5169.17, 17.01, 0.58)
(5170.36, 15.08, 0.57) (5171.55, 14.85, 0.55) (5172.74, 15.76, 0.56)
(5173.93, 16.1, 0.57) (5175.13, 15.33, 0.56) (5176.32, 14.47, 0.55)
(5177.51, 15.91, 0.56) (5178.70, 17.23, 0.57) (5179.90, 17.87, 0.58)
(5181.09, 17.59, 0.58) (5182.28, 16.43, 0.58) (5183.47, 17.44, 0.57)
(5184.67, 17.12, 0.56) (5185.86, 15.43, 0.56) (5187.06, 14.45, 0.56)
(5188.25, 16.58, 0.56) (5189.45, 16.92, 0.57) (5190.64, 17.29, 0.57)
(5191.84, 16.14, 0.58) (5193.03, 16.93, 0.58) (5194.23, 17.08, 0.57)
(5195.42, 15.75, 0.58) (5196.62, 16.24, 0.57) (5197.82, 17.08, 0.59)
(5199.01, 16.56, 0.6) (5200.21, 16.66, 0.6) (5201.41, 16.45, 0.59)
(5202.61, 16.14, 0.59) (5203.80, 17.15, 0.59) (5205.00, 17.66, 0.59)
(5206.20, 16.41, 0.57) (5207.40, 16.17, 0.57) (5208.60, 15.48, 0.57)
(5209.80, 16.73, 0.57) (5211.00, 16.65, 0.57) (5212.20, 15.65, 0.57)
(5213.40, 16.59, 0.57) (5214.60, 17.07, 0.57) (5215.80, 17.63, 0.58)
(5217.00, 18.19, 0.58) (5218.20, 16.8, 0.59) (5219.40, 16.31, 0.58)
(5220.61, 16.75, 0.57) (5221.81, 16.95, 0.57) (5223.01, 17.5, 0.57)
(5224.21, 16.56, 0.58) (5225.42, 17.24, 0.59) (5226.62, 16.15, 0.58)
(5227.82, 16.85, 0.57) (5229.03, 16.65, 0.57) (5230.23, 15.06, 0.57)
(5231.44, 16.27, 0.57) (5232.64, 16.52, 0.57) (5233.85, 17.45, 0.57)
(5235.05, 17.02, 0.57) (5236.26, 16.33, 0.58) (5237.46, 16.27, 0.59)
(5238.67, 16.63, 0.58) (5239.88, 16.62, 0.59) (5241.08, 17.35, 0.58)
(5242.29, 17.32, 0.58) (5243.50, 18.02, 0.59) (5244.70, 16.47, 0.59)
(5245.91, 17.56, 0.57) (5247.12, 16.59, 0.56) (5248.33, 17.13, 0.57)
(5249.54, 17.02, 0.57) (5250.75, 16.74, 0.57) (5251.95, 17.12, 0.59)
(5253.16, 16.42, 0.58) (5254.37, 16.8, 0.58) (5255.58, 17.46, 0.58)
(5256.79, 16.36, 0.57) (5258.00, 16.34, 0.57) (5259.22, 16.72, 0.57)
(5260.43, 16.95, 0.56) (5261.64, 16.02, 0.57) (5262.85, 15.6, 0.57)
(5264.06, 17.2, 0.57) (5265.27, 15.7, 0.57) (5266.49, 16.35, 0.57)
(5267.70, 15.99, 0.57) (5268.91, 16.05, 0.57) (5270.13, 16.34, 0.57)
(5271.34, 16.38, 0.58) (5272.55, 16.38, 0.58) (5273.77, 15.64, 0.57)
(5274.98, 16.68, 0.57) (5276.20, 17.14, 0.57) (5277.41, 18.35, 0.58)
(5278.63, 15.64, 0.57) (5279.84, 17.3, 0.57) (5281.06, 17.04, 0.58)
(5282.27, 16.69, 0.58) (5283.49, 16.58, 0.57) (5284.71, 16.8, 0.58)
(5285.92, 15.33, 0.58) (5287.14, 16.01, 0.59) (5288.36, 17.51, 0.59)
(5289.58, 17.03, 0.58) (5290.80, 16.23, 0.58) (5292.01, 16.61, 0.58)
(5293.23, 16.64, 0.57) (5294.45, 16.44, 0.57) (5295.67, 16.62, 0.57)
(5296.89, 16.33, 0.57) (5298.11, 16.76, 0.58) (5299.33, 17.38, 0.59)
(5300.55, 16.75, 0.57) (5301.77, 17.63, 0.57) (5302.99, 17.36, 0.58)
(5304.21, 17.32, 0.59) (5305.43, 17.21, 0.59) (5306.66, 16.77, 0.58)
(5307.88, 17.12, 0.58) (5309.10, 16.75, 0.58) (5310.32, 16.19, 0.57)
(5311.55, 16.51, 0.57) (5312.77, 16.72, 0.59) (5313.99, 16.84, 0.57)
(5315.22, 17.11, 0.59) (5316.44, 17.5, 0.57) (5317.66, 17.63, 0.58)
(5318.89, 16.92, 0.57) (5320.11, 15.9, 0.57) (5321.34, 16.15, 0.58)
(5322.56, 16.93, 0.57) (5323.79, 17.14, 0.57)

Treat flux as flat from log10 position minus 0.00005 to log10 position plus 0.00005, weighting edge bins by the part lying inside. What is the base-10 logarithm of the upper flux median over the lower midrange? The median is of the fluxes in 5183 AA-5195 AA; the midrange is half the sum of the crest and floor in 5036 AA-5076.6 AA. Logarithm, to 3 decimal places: -0.010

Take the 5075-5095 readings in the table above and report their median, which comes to 17.5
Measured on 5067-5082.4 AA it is 17.5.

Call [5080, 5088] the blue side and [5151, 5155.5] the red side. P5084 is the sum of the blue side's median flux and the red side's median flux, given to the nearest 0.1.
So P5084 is 34.1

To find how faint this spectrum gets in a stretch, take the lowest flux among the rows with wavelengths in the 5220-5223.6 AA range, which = 16.75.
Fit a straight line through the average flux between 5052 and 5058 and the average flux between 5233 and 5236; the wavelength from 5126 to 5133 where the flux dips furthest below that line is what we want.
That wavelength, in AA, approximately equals 5127.68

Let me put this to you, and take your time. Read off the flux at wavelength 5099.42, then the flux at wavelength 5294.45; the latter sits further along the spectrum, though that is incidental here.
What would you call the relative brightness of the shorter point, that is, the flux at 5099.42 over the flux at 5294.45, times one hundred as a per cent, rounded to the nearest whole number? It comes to 104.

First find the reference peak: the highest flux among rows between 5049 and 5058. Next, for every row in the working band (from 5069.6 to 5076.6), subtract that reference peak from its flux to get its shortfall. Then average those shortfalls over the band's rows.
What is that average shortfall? -0.76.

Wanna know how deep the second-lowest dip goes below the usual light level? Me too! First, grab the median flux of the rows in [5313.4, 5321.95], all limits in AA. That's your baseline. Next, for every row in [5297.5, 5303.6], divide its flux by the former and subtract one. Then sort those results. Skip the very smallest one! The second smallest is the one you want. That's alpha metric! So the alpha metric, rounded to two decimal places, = -0.01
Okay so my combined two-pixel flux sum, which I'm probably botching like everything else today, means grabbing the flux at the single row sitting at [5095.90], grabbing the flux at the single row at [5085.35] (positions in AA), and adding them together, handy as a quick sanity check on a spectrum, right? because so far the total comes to 34.4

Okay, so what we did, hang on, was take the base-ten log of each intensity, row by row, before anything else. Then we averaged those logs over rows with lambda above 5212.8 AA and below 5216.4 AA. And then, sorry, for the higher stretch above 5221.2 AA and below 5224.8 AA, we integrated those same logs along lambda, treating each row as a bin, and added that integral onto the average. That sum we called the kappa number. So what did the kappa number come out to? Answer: 5.67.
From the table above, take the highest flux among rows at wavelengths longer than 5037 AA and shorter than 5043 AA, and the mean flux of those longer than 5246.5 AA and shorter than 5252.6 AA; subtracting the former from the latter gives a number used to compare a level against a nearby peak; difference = -1.5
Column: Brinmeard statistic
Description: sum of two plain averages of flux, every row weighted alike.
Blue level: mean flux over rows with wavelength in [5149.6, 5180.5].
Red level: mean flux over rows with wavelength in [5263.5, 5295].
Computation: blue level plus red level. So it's 33.3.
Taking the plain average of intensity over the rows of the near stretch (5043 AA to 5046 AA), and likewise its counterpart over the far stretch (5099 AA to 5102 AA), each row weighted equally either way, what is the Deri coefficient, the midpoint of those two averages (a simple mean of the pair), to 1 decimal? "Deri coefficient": 17.3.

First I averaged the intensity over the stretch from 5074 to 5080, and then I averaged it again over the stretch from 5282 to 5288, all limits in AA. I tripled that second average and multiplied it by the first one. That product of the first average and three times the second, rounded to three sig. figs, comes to 863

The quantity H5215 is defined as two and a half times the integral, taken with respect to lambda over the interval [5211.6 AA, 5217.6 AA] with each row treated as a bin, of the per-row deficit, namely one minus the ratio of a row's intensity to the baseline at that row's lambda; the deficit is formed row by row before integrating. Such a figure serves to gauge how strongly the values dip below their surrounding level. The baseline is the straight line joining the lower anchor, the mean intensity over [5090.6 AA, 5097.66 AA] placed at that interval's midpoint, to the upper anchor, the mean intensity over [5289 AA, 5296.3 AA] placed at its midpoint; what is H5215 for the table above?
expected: -0.02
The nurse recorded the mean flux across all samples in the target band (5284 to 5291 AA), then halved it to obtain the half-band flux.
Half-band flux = 8.24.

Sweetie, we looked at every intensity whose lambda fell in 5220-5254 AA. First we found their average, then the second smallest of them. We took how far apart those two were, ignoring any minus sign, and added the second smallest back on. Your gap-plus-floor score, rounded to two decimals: 16.81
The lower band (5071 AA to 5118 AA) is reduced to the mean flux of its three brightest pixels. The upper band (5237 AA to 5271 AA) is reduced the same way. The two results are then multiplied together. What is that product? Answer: 324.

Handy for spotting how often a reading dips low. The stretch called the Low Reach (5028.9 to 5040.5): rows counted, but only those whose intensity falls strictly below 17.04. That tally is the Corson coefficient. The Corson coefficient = 0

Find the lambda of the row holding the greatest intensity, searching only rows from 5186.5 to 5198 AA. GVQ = 5190.64 AA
